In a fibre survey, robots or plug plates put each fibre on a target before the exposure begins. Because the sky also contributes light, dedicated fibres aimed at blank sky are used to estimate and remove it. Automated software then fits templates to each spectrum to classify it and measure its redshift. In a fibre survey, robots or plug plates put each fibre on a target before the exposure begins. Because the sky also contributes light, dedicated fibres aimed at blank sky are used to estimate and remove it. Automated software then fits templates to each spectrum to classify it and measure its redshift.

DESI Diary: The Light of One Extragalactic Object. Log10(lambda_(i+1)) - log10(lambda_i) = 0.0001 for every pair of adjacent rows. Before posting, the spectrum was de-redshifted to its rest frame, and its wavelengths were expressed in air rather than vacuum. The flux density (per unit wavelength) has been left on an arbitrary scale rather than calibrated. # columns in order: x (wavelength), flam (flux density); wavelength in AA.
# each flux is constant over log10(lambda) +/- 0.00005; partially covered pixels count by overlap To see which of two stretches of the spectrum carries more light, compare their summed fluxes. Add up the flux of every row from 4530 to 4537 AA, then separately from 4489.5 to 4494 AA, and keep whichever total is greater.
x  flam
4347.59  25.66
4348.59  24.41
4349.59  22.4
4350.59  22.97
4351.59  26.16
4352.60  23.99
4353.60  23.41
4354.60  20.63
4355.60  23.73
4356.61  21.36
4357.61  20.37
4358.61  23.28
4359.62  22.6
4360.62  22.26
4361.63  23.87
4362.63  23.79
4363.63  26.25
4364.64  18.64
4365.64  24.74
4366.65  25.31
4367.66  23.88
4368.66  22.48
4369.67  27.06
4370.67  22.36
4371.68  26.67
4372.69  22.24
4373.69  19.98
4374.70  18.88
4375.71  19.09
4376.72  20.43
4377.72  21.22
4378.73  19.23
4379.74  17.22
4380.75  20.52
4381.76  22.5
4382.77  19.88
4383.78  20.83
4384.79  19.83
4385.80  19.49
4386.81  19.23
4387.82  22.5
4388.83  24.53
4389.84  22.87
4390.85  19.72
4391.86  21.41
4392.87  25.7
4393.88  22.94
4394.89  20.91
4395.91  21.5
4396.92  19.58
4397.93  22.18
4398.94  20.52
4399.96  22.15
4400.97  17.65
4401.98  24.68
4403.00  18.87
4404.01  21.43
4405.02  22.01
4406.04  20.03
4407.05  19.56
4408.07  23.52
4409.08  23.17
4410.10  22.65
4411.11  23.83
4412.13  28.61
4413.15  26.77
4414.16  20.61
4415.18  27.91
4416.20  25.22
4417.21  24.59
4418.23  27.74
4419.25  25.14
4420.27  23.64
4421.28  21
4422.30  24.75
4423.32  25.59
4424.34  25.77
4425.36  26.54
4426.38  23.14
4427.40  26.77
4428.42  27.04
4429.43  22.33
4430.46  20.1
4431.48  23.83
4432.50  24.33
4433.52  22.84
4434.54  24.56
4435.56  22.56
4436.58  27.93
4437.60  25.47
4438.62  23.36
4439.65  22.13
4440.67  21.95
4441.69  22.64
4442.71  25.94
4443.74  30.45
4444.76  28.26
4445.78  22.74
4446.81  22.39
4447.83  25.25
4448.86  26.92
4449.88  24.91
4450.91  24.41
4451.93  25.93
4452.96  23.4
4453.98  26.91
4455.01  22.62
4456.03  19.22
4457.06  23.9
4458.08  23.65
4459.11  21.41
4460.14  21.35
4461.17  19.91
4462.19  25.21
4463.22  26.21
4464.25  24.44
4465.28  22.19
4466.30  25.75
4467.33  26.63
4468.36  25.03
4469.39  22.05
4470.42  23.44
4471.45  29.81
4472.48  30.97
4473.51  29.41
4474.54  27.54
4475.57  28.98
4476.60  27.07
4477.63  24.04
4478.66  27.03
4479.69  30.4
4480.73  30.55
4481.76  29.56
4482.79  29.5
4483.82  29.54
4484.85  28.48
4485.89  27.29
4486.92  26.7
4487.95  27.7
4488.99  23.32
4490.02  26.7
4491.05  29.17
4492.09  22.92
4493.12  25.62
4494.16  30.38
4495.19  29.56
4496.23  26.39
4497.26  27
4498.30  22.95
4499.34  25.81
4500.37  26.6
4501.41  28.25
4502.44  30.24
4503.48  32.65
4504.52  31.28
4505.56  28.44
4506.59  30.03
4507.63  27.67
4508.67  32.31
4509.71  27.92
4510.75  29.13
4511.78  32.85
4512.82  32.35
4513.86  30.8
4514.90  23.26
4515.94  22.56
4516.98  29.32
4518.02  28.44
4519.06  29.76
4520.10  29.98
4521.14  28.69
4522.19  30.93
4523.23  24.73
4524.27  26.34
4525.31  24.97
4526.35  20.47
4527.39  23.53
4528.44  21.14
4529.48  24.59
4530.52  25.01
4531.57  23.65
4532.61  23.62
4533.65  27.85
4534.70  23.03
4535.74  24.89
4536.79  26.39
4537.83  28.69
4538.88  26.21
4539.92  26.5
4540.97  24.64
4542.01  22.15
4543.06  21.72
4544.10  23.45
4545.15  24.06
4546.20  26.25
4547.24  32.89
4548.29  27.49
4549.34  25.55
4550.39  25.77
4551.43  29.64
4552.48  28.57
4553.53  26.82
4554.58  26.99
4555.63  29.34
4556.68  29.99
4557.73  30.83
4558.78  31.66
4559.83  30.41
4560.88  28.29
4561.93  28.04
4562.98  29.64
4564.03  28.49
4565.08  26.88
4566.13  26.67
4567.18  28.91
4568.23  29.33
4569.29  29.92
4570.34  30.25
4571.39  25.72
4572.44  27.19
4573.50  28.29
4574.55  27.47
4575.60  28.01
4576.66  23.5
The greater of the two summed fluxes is 174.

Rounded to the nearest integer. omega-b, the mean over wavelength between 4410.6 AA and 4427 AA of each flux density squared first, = 633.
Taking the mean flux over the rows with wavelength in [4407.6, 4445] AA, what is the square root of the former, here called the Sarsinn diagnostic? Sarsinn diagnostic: 5.0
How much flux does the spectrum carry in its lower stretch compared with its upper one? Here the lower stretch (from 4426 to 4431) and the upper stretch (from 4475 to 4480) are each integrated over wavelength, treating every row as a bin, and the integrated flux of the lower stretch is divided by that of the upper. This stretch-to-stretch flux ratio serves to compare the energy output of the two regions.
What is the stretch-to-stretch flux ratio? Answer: 0.9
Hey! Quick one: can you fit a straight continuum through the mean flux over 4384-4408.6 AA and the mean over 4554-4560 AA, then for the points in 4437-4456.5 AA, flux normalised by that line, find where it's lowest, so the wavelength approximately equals 4456.03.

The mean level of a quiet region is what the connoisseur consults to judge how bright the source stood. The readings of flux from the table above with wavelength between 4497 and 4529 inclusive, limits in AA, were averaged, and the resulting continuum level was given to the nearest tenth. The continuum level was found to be 27.8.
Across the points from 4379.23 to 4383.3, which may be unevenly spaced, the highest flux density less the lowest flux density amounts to 5.3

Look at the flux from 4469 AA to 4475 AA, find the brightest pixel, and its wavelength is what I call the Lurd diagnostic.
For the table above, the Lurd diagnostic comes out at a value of 4472.48 AA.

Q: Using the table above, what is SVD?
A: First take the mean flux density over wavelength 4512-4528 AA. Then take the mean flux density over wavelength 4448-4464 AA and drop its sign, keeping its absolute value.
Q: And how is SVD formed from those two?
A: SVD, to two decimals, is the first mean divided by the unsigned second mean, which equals 1.14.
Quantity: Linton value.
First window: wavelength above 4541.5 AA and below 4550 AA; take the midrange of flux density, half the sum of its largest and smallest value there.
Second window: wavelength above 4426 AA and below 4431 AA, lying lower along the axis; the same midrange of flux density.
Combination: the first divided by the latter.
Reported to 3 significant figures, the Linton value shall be 1.16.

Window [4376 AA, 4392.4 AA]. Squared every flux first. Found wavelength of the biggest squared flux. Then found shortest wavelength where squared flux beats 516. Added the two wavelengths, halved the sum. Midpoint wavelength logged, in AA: 4388.8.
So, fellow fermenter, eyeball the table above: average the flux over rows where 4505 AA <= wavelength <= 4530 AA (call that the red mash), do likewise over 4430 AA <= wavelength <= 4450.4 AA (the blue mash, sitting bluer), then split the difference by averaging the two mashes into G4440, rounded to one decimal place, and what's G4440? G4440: 26.0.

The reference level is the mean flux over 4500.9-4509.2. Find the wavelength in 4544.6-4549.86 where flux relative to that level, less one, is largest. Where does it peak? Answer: 4547.24 AA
